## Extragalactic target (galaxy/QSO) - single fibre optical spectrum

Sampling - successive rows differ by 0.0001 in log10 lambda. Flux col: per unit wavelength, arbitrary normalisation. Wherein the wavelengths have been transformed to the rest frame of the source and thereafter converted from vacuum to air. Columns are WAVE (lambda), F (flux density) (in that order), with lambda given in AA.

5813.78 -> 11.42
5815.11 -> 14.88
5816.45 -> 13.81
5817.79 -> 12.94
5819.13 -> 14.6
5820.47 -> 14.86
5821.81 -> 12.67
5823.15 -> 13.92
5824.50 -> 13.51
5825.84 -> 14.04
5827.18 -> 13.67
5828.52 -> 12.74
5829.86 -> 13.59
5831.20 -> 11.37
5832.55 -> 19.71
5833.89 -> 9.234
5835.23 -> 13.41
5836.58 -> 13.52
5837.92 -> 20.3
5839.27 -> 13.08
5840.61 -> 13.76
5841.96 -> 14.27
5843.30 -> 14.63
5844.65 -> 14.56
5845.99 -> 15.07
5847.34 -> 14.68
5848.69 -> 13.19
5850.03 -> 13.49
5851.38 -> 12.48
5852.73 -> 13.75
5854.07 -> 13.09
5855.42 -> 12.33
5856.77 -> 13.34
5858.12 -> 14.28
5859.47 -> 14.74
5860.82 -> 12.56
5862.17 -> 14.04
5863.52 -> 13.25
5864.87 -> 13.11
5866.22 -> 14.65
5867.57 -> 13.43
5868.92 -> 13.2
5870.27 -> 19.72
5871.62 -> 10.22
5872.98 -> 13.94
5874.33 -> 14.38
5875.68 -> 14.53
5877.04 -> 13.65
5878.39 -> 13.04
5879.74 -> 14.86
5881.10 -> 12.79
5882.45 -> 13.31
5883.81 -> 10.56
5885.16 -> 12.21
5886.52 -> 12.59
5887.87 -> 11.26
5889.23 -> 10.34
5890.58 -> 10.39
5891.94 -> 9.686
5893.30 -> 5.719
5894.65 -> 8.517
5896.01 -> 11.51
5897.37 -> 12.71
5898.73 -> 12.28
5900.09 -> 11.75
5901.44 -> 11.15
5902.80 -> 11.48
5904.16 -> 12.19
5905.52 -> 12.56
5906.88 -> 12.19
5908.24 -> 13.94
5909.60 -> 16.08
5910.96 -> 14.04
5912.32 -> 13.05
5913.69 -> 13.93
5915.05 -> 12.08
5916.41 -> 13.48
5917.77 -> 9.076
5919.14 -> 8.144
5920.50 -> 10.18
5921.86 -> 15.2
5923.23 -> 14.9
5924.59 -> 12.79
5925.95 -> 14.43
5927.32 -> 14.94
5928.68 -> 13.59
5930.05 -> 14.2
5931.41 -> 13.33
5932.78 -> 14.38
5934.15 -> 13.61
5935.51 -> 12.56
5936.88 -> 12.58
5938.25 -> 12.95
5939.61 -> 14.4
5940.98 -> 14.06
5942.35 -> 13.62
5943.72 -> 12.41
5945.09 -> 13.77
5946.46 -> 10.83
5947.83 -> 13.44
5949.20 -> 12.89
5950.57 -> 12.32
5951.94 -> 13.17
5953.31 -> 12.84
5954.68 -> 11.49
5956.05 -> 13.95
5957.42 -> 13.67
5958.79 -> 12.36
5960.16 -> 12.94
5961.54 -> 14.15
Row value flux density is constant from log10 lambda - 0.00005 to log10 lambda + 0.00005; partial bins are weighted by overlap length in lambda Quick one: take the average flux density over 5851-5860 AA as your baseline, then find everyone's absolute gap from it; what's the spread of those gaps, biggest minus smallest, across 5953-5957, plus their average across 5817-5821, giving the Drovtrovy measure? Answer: 2.4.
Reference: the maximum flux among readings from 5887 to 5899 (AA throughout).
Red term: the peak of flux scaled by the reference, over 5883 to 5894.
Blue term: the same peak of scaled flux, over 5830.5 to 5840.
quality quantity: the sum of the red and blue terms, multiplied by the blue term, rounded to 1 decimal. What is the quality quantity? 4.1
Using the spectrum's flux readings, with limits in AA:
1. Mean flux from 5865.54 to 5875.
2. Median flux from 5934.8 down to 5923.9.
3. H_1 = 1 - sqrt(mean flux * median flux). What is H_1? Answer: -13.1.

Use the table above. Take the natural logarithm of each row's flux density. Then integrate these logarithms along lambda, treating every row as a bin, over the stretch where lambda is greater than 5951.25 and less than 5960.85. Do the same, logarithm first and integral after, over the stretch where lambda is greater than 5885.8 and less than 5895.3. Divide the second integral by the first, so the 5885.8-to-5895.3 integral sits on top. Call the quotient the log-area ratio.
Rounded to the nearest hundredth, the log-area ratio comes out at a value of 0.87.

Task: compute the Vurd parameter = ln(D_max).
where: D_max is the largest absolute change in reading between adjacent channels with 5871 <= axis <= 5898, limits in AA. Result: 1.4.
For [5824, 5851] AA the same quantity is 2.3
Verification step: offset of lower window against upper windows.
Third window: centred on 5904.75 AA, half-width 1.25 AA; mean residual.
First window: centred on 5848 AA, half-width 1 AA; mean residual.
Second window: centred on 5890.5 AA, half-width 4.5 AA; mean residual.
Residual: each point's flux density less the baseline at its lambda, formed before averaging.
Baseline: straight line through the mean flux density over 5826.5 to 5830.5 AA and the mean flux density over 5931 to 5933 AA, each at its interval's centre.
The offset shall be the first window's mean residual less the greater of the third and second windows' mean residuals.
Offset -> 1.8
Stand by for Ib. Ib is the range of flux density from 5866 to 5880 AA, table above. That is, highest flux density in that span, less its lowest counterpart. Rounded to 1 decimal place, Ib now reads 9.5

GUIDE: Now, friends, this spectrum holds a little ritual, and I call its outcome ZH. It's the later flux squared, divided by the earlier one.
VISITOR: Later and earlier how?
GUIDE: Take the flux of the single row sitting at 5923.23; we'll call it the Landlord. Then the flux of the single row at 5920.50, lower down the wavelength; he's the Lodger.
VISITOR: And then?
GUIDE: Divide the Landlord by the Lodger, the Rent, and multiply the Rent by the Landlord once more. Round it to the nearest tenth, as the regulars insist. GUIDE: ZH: 21.8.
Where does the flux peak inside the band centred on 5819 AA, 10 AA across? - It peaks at 5815.11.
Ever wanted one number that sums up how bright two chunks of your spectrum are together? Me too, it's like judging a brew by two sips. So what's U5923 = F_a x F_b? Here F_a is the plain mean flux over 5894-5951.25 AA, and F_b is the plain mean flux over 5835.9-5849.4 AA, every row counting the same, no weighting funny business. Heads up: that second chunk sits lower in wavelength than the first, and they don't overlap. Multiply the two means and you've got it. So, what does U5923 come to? 188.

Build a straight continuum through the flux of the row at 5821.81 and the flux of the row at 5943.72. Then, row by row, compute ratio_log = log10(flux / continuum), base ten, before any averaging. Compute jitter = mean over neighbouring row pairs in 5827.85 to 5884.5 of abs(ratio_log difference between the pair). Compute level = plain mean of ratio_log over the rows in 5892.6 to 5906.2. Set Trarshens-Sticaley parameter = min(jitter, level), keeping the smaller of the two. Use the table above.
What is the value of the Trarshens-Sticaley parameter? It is -0.07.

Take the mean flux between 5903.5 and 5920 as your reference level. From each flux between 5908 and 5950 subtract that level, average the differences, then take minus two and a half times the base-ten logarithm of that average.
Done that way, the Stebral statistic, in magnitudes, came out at 0.5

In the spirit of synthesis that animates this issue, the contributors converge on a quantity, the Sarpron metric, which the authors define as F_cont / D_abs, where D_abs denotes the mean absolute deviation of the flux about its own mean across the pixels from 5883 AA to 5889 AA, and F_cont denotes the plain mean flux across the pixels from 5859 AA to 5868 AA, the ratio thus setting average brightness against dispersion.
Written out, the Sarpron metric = 18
